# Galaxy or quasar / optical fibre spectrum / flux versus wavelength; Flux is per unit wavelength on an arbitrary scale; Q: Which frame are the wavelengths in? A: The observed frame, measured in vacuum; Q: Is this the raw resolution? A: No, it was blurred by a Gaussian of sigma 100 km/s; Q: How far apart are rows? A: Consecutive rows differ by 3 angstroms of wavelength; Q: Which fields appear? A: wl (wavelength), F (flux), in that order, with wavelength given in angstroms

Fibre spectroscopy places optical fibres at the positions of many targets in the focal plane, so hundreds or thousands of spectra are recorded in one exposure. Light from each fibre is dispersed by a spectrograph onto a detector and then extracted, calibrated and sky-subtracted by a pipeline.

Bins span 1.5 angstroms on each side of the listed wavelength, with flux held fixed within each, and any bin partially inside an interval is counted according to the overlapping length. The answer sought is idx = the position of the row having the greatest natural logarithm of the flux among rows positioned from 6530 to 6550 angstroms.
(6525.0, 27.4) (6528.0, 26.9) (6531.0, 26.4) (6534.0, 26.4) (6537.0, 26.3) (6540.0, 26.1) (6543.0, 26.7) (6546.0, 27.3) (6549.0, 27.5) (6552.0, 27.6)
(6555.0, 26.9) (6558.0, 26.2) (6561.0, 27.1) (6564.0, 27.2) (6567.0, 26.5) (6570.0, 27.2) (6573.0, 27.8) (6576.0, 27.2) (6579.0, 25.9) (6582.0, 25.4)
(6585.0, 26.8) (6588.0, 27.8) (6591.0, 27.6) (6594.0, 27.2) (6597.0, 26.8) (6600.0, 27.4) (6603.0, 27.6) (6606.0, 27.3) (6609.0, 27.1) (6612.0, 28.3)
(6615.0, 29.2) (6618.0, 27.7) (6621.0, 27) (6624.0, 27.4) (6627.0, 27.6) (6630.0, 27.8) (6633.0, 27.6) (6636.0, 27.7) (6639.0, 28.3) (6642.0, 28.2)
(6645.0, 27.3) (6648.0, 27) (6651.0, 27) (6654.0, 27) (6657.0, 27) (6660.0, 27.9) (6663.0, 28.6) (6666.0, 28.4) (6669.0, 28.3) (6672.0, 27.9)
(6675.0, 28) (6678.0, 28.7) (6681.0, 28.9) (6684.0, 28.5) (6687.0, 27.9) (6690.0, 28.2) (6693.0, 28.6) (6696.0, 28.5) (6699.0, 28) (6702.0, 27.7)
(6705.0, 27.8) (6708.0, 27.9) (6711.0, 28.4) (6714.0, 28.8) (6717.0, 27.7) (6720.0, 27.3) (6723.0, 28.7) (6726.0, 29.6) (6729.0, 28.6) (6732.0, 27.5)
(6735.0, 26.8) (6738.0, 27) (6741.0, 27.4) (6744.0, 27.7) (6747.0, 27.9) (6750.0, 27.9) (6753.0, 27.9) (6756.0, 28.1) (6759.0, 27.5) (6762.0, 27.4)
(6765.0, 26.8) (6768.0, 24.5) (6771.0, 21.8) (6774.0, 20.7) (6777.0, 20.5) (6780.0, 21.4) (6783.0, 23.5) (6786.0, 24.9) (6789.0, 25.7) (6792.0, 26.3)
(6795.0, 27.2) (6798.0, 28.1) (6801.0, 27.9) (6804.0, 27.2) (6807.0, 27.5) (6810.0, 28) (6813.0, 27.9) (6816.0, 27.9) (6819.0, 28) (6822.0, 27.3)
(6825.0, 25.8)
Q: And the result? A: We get 6549.0 angstroms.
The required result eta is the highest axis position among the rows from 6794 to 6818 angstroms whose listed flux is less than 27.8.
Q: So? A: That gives 6807.0 angstroms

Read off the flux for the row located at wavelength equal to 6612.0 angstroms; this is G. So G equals 28.3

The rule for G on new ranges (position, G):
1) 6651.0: 27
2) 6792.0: 26.3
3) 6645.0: 27.3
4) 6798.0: 28.1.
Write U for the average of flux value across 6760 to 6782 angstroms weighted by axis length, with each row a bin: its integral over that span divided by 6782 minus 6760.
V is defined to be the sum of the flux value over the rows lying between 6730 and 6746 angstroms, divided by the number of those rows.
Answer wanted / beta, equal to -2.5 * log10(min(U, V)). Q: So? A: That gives -3.42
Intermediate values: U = 23.4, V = 27.3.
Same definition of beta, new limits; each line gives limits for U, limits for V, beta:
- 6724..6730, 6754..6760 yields -3.61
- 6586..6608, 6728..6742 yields -3.59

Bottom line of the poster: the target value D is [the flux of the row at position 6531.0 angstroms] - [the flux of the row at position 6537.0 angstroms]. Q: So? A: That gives 0.1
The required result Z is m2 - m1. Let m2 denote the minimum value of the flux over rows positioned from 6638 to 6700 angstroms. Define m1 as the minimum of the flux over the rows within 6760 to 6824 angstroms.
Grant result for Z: 6.5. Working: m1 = 20.5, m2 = 27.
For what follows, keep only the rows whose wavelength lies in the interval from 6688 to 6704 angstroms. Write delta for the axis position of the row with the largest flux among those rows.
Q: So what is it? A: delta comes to 6693.0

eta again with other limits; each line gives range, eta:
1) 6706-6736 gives 6735.0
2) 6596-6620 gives 6618.0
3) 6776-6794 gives 6792.0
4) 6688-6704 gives 6702.0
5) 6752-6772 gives 6771.0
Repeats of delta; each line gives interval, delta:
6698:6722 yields 6714.0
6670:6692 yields 6681.0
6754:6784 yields 6756.0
